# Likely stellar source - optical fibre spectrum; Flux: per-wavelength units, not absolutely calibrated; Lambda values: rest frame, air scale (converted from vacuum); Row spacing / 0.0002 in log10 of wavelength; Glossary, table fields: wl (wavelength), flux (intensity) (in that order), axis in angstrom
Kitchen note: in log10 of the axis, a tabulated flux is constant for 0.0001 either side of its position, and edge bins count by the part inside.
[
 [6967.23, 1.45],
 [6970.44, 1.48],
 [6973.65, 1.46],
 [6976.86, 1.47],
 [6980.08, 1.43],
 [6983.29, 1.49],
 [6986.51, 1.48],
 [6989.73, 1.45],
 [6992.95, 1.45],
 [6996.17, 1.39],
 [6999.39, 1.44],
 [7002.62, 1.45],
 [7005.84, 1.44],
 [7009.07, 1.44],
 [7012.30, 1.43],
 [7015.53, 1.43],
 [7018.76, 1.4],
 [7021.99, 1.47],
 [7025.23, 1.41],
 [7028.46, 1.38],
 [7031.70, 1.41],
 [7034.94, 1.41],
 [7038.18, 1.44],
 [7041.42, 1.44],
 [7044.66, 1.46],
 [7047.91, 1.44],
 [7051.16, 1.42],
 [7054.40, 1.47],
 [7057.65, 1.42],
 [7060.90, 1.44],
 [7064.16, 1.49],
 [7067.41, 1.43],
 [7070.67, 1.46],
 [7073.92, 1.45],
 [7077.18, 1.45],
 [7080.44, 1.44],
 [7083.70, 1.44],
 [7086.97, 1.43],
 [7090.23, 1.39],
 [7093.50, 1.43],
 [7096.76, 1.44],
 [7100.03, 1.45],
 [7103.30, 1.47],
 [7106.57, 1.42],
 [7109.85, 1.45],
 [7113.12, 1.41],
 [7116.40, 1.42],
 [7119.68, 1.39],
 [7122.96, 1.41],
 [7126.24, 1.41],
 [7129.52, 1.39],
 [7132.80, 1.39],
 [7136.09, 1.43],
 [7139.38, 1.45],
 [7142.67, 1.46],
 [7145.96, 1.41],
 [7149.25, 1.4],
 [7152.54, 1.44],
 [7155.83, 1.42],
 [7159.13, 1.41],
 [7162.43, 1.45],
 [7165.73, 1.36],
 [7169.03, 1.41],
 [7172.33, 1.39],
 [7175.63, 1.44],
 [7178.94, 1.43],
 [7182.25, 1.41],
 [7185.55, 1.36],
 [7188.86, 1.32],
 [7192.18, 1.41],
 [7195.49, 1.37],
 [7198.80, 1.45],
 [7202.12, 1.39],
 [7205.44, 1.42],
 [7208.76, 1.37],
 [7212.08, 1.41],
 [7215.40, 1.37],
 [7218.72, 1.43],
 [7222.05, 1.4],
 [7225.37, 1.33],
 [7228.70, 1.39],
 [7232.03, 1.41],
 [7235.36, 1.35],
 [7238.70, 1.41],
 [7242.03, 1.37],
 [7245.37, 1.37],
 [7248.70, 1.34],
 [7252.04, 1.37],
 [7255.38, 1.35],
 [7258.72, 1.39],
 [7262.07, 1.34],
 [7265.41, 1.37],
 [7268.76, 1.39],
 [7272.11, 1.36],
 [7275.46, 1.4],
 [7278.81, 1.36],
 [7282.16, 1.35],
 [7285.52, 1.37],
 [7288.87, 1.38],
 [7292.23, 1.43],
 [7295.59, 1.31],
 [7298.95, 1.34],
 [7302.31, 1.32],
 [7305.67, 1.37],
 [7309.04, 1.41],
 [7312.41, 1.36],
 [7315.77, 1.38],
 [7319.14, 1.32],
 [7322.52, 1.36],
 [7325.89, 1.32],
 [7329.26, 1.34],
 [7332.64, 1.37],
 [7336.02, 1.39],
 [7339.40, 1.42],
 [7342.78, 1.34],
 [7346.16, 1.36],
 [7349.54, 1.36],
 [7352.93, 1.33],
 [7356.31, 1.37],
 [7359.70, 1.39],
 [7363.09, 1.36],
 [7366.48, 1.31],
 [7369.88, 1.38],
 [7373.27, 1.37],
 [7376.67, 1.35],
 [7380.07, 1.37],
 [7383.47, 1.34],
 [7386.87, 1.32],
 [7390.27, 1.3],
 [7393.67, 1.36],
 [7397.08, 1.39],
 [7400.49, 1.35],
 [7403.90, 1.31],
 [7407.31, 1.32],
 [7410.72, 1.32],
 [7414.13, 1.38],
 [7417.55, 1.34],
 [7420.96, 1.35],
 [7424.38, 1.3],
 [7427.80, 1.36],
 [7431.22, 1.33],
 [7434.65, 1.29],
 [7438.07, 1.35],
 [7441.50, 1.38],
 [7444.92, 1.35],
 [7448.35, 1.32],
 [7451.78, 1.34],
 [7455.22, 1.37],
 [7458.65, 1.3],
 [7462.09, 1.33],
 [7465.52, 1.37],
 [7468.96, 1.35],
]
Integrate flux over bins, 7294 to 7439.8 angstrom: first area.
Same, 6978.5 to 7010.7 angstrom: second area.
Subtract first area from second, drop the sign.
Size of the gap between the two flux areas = 150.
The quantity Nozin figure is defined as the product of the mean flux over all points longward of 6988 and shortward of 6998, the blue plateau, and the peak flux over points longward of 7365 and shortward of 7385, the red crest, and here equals 1.97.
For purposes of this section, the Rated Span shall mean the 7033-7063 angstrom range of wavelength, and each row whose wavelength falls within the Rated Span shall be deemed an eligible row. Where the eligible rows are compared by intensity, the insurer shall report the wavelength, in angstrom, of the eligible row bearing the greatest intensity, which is 7054.40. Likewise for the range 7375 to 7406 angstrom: 7397.08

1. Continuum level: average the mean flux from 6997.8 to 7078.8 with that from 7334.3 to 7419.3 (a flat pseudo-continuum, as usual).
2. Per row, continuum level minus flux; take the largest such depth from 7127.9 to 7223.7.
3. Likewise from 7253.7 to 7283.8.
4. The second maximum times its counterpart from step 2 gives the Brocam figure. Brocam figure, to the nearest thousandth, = 0.004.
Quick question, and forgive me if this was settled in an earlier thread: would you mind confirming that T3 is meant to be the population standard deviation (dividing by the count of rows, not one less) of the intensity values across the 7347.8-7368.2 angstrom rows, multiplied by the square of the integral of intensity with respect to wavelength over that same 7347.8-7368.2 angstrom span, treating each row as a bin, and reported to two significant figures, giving 20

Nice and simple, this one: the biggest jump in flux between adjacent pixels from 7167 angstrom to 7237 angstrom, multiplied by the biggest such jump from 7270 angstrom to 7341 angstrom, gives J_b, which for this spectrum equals 0.0108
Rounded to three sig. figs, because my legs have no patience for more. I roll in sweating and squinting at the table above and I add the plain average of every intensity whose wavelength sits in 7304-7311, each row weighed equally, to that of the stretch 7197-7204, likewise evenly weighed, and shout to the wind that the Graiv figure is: 2.81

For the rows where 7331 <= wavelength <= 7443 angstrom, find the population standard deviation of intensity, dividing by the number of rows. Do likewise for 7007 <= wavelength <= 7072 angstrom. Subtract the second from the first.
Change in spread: 0.004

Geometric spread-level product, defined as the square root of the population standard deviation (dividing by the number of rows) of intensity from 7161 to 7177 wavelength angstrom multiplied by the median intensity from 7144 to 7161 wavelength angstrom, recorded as 0.215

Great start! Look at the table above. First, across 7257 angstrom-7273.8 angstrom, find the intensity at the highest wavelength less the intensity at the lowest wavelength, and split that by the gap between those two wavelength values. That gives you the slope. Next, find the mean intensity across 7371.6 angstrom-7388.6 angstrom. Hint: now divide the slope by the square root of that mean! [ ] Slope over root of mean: -0.0019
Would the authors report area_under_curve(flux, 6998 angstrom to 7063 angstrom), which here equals 93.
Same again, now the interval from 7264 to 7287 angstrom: 32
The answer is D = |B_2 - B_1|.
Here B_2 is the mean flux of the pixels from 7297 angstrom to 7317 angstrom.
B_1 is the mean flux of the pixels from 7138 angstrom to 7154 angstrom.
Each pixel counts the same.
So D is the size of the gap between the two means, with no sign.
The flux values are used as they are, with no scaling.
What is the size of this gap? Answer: 0.07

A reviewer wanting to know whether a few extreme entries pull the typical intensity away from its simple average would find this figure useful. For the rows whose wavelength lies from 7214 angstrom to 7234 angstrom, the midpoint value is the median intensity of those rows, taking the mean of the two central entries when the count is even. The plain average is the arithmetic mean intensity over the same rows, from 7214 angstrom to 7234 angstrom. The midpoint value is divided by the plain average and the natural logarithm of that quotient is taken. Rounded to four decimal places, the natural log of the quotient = 0.0048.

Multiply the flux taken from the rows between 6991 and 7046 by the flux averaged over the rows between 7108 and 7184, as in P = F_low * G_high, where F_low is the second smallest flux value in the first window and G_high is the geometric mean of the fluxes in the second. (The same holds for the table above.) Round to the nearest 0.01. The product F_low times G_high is 1.97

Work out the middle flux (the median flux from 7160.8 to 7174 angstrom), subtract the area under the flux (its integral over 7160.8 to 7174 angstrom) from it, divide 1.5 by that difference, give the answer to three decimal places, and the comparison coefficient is -0.088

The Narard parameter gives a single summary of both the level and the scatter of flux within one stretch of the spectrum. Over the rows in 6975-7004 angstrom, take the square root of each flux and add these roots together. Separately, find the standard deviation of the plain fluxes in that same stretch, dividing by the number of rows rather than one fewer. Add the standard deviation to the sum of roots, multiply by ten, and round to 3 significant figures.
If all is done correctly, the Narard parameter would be 109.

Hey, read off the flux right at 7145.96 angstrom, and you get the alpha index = 1.41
